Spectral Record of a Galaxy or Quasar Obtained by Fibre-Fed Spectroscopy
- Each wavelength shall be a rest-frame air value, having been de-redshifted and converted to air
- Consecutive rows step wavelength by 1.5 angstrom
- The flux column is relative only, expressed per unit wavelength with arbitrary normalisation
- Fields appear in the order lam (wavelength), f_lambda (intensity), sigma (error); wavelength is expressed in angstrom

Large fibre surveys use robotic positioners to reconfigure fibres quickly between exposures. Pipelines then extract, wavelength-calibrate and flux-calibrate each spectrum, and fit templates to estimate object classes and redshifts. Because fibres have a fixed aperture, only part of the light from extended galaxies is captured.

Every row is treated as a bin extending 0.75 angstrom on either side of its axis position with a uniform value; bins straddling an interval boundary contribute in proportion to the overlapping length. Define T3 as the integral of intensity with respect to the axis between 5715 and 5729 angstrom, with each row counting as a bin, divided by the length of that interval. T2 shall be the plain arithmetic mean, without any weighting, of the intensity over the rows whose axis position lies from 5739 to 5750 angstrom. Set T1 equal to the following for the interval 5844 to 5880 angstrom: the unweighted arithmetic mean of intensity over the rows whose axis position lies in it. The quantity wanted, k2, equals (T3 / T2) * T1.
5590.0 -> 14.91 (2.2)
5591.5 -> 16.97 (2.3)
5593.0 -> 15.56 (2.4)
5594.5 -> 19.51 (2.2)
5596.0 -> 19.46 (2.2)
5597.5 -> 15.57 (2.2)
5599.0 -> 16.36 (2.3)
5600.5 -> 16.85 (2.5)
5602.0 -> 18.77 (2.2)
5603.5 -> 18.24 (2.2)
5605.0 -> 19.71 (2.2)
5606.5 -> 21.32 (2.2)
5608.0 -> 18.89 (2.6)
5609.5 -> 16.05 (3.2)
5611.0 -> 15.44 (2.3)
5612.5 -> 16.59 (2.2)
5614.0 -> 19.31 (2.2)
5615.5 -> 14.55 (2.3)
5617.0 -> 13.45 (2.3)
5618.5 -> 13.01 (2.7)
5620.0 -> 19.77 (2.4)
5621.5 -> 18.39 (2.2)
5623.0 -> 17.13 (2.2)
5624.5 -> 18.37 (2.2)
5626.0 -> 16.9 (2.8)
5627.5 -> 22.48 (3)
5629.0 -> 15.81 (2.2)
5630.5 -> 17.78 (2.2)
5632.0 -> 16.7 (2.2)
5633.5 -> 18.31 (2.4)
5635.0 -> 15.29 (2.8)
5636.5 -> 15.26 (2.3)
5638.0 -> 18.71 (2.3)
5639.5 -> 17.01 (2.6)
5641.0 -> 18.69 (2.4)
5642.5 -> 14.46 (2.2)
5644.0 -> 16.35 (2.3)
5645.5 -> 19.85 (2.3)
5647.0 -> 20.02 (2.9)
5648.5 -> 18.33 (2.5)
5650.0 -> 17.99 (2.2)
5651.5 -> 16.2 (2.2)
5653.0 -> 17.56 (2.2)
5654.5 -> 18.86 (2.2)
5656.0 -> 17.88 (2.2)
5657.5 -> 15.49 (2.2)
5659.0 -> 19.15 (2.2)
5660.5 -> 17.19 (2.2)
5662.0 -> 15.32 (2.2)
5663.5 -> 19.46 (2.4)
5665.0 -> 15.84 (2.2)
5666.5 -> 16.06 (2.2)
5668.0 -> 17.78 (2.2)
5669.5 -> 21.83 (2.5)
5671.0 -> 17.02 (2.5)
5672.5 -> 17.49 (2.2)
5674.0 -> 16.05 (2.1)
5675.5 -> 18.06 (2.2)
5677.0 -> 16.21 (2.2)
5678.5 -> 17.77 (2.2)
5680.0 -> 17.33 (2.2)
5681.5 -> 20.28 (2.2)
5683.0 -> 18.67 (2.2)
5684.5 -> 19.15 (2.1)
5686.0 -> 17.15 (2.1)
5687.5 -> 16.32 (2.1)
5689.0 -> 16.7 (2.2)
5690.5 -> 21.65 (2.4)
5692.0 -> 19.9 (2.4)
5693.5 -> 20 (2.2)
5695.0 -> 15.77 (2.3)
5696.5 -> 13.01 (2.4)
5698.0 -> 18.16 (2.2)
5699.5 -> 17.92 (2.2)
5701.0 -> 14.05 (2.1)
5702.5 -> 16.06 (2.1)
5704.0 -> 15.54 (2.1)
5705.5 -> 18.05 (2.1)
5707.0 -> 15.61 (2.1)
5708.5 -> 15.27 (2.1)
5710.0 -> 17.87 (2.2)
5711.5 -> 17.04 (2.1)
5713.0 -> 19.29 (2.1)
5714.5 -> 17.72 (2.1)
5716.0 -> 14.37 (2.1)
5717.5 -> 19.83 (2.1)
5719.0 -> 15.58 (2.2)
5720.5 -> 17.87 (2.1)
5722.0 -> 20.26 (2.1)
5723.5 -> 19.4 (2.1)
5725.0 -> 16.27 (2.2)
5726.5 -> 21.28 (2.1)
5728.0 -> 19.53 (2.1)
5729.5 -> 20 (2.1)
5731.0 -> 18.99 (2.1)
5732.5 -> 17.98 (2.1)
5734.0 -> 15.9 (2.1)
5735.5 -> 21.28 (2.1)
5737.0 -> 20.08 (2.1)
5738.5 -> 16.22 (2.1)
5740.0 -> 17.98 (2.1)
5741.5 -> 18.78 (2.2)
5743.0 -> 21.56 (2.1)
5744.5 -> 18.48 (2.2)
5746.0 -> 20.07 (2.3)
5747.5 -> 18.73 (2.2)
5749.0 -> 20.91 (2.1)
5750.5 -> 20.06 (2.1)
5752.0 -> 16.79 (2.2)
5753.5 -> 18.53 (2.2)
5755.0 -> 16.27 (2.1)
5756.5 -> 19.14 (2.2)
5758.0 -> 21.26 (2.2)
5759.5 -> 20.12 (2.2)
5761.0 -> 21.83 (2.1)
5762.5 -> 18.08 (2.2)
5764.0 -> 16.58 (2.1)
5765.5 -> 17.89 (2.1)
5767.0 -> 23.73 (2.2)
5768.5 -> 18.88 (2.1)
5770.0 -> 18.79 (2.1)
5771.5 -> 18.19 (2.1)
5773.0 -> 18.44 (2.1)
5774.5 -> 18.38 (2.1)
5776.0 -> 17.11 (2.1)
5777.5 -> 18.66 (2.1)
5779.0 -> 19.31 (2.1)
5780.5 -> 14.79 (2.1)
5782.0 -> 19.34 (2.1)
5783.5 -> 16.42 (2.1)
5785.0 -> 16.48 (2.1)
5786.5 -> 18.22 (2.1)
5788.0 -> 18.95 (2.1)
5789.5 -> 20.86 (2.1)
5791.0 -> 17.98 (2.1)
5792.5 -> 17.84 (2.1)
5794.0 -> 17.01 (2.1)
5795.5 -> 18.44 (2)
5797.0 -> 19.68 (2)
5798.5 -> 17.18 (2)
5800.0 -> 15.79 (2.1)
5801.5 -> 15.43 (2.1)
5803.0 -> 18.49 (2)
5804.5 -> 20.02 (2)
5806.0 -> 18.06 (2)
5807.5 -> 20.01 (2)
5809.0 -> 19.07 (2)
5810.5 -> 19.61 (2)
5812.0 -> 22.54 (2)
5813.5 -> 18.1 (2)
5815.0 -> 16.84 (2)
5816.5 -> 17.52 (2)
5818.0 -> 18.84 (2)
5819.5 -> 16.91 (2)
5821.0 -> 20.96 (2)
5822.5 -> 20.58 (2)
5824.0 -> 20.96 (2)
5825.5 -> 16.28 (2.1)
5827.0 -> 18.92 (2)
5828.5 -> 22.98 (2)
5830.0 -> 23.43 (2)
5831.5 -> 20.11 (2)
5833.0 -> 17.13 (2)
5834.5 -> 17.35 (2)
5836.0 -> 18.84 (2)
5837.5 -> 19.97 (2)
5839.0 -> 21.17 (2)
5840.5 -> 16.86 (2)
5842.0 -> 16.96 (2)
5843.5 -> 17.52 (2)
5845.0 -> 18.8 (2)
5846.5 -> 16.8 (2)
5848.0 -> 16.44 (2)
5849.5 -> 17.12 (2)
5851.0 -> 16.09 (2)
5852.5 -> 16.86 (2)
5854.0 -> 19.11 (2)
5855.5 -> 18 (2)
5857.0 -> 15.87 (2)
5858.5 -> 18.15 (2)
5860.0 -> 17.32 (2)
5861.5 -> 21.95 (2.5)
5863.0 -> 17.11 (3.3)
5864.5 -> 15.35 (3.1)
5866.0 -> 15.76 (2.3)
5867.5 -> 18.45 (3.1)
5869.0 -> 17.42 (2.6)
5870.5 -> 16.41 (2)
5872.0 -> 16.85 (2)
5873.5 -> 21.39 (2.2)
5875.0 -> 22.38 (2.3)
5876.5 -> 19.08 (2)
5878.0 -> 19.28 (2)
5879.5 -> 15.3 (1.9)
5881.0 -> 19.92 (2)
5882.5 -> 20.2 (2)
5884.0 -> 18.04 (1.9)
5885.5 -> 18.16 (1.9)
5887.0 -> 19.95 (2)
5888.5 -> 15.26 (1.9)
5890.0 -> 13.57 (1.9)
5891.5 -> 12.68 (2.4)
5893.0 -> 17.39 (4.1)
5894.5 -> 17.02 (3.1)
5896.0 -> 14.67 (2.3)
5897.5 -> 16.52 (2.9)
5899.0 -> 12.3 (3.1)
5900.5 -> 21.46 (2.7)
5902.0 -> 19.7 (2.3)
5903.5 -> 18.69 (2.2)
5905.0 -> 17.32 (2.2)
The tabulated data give 16.7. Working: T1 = 17.8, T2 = 19.5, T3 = 18.3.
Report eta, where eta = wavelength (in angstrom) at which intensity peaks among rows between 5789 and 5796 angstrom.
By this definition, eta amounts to 5789.5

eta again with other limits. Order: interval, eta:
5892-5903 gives 5900.5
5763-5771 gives 5767.0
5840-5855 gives 5854.0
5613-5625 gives 5620.0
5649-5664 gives 5663.5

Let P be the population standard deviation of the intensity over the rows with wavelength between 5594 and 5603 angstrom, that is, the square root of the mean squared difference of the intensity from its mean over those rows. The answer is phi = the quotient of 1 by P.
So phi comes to 0.642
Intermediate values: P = 1.56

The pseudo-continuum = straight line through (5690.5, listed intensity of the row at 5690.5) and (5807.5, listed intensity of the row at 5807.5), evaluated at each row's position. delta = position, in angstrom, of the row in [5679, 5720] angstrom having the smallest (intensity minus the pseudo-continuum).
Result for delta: 5696.5 angstrom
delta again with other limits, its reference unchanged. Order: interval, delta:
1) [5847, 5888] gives 5864.5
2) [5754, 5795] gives 5780.5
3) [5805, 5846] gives 5825.5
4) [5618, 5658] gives 5618.5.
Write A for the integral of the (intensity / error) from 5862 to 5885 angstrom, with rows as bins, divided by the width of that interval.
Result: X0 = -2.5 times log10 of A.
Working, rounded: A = 8.2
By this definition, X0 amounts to -2.28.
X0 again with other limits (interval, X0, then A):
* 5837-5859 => -2.37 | 8.8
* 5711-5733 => -2.35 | 8.7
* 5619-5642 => -2.17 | 7.4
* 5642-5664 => -2.22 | 7.7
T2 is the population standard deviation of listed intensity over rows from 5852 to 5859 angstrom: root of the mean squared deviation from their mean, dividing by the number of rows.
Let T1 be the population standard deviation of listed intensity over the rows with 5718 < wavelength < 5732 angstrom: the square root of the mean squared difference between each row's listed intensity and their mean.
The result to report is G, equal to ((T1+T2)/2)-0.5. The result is 0.95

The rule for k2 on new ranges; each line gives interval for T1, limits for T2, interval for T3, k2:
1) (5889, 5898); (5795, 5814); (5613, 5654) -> 14.2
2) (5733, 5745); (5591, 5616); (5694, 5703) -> 17.0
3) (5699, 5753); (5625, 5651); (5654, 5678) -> 17.9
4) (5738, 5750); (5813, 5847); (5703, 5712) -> 16.7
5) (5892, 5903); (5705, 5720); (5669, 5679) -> 17.6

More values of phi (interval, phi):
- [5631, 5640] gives 0.753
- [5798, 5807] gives 0.633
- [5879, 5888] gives 0.585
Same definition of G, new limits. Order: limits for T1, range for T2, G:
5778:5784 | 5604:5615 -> 1.48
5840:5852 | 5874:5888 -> 0.79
